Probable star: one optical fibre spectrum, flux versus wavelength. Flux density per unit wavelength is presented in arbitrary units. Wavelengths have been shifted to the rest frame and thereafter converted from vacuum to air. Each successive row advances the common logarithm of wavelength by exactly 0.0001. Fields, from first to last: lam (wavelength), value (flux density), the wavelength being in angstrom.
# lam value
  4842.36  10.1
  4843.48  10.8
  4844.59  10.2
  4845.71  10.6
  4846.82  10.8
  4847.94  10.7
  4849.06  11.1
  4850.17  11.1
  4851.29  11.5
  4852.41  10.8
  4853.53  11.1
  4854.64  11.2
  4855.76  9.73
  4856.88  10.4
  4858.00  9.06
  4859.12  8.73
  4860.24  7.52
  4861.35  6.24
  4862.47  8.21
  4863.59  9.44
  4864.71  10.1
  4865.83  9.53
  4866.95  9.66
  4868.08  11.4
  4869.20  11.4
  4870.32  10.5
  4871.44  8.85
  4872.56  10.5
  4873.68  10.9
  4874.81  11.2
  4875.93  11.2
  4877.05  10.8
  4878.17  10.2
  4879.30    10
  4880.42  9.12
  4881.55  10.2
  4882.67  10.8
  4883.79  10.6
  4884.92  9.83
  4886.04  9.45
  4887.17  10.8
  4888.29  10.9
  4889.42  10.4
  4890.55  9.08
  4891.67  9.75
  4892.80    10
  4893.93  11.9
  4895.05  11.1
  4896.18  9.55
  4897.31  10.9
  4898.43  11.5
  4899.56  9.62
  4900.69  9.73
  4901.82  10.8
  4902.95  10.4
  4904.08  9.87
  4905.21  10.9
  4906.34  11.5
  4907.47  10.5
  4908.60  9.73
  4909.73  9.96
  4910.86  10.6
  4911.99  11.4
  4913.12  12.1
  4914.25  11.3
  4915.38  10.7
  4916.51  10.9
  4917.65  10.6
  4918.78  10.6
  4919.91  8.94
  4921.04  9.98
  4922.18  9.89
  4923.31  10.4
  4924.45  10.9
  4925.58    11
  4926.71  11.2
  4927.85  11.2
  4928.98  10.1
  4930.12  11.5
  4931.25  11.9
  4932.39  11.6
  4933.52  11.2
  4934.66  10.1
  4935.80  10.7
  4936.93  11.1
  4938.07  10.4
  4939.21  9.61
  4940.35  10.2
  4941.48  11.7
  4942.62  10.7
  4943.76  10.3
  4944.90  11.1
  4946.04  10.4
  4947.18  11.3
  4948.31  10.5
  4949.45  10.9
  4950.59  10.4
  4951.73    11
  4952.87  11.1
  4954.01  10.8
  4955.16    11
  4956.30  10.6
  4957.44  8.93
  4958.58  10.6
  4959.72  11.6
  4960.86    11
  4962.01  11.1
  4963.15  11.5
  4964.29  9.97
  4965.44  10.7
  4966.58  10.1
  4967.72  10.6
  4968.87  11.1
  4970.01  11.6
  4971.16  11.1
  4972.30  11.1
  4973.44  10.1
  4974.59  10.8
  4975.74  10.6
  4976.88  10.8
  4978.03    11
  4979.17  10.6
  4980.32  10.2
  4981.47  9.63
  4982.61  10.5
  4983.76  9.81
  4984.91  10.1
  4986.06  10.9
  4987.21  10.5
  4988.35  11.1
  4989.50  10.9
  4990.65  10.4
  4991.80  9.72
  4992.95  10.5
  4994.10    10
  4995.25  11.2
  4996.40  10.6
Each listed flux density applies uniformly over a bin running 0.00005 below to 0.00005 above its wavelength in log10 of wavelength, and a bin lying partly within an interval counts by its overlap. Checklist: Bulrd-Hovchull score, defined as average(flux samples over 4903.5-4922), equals 10.6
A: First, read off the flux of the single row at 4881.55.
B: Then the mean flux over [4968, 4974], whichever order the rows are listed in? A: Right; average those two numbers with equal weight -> 10.6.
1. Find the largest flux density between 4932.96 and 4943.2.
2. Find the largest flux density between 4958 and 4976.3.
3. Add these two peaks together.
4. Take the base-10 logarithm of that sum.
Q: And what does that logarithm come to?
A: 1.367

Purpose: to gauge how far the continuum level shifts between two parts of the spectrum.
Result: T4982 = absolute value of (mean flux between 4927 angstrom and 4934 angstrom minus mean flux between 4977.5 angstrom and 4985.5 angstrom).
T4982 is 1.0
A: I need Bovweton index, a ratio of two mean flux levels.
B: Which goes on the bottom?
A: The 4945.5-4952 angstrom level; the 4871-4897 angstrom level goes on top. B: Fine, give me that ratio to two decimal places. 0.96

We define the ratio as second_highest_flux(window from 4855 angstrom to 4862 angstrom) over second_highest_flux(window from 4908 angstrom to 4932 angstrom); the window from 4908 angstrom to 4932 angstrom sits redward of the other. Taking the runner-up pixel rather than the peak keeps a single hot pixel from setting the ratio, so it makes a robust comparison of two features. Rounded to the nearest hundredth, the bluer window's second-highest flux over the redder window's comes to 0.82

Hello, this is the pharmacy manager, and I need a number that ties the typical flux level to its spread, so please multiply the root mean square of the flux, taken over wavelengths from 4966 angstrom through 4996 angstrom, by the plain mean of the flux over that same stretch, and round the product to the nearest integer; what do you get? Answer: 112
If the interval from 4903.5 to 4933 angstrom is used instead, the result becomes 116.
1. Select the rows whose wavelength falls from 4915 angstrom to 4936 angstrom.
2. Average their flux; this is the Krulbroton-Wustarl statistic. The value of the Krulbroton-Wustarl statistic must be 10.7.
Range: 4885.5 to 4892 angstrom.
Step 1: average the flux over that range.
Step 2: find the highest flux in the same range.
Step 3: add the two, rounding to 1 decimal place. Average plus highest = 21.0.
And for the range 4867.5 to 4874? 22.0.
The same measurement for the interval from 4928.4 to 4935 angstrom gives 23.0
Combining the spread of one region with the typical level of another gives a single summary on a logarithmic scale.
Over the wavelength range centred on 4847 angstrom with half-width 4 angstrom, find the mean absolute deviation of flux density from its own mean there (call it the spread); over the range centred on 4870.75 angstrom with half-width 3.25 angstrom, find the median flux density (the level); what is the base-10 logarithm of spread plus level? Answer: 1.04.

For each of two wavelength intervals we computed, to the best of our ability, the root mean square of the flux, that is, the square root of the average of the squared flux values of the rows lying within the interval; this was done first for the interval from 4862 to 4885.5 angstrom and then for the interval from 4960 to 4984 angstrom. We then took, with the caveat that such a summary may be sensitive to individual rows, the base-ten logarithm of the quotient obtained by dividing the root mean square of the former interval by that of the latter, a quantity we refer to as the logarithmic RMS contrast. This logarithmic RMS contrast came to -0.018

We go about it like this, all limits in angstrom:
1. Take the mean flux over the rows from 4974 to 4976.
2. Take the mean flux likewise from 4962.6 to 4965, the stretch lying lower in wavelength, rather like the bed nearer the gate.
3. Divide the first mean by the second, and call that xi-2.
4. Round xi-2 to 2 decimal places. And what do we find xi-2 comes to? 1.00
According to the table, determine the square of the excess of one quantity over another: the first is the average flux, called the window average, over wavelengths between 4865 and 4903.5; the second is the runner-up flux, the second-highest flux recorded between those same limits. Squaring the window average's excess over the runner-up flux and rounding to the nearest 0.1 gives 1.3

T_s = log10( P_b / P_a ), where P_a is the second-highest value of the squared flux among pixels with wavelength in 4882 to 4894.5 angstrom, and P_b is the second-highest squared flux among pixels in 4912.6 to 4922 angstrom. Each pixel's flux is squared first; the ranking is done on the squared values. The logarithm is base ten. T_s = 0.031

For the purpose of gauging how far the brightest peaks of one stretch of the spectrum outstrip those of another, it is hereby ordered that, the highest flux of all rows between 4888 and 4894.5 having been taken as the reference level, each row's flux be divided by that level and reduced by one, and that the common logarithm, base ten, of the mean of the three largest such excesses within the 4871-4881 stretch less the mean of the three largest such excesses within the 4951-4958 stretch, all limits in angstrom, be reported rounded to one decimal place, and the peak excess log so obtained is -2.3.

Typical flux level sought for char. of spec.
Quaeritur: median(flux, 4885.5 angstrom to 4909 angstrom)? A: 10.4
